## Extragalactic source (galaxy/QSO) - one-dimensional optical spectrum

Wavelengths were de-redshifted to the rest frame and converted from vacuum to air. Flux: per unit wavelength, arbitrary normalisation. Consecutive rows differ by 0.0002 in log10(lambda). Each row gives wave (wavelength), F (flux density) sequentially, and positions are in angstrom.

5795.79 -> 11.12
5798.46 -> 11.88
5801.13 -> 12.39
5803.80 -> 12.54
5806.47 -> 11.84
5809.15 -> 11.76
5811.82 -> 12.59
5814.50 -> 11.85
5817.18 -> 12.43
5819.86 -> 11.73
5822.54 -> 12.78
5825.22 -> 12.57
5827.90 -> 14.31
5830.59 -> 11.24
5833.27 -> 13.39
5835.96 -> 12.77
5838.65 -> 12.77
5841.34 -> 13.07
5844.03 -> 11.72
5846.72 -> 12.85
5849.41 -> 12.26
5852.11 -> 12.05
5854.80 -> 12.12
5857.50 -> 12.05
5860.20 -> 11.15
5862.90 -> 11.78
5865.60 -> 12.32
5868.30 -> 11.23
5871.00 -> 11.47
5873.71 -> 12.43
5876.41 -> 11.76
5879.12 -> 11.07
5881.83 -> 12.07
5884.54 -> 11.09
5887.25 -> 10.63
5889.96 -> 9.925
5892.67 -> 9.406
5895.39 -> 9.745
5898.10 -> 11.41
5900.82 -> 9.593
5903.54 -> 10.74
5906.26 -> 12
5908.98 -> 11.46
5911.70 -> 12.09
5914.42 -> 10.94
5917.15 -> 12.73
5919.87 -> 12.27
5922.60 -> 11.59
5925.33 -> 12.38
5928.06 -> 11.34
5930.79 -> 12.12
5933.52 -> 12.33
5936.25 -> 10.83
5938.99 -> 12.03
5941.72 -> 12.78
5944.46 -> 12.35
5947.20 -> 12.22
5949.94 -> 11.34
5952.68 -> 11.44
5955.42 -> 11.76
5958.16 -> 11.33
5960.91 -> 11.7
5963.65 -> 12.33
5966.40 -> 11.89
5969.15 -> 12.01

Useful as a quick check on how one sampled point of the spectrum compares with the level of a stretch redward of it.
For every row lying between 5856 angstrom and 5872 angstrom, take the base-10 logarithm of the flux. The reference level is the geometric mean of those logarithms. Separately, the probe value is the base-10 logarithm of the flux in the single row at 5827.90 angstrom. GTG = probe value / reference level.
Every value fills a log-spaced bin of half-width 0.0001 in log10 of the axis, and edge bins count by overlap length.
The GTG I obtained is 1.08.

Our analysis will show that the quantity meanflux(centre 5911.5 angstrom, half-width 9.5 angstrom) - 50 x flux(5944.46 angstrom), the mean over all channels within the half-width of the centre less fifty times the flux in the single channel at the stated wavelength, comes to -606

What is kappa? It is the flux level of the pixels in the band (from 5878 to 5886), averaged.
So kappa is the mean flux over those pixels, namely 11.4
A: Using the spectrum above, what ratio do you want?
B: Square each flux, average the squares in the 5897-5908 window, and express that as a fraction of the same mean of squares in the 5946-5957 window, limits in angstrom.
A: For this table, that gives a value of 0.88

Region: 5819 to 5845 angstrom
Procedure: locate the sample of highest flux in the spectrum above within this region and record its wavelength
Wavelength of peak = 5827.90 angstrom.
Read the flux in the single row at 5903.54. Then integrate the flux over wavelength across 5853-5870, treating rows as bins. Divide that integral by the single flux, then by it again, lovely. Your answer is 1.7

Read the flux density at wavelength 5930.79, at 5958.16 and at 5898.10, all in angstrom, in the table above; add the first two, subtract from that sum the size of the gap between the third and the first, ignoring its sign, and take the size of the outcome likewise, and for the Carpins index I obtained 22.7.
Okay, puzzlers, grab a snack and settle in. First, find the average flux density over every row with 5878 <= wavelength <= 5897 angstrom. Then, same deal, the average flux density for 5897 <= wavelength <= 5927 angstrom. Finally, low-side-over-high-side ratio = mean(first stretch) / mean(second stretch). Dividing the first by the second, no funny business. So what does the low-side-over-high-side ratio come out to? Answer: 0.91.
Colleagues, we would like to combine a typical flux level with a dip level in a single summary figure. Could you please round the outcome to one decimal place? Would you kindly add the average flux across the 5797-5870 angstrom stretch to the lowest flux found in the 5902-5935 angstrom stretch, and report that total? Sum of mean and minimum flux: 23.0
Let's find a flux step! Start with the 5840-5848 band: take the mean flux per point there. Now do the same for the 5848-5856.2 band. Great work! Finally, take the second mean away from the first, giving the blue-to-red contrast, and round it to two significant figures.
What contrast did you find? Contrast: 0.40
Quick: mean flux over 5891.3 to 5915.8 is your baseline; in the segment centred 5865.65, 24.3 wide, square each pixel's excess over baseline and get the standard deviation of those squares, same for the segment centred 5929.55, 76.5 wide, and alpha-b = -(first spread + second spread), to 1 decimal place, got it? -1.9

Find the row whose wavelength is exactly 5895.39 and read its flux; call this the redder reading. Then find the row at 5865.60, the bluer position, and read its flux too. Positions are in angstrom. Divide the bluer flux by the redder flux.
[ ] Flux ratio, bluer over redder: 1.26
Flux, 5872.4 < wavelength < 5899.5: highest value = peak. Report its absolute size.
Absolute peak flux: 12.4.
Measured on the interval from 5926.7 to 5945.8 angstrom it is 12.8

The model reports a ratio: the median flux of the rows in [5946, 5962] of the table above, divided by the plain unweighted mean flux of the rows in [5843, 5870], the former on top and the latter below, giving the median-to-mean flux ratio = 0.97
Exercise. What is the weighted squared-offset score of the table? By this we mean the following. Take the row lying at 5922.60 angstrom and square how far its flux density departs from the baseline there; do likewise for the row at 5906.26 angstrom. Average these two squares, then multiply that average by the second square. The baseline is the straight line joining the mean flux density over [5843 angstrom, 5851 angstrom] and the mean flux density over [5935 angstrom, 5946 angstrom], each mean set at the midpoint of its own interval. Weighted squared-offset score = 0.00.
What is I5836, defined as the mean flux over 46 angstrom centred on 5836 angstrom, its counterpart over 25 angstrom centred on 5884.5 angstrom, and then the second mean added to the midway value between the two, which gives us 22.6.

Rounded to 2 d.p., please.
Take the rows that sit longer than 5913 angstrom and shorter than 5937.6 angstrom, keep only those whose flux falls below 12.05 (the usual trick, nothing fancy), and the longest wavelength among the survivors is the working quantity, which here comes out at 5936.25 angstrom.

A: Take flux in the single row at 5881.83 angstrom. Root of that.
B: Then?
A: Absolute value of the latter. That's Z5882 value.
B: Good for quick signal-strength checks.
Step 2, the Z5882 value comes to 3.474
